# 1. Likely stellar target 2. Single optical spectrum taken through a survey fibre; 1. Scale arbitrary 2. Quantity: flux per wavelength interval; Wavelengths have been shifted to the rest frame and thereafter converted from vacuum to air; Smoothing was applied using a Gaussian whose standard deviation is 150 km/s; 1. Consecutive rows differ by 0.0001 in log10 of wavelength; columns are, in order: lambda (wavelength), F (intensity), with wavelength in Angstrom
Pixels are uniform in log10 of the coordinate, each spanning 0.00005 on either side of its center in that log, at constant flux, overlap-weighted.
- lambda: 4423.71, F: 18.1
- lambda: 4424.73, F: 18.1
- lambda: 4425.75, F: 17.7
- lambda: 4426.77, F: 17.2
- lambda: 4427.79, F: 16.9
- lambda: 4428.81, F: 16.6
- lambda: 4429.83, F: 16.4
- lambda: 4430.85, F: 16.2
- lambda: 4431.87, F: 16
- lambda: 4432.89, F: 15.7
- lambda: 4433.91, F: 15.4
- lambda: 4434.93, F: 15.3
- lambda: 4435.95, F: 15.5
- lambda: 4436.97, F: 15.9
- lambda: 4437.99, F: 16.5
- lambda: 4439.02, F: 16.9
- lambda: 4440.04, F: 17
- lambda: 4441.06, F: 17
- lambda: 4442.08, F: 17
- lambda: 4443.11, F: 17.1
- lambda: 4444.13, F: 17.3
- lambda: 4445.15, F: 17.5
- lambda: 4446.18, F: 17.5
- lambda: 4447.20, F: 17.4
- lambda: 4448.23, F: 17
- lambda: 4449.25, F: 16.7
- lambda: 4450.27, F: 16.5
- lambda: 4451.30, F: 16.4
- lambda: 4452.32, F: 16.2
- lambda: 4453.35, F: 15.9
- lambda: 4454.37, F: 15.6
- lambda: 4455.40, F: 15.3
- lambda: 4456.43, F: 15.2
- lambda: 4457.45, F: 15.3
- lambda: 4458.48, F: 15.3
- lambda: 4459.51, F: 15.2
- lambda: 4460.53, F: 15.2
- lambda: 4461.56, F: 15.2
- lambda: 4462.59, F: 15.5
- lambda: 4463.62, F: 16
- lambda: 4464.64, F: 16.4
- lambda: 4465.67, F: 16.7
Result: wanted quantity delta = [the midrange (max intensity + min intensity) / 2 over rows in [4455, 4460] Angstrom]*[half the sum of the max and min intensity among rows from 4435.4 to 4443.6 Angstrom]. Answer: 249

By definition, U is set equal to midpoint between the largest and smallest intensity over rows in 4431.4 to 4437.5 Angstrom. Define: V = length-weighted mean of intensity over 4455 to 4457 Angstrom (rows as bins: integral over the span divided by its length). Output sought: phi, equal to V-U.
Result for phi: -0.4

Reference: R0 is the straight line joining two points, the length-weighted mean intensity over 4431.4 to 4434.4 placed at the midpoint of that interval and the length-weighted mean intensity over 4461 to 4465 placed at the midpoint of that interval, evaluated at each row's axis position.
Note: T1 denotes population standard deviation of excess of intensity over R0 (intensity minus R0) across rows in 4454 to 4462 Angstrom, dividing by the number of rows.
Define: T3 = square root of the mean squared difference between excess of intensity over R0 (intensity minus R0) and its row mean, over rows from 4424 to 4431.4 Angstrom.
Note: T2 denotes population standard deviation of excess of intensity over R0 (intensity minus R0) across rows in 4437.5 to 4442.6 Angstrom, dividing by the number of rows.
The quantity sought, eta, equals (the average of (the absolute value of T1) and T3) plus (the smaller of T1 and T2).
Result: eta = 0.52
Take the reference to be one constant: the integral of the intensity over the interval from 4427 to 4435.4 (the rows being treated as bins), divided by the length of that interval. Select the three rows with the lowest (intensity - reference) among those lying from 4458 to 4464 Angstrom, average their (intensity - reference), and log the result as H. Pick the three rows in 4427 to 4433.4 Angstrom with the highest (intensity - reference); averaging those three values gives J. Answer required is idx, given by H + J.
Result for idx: -0.38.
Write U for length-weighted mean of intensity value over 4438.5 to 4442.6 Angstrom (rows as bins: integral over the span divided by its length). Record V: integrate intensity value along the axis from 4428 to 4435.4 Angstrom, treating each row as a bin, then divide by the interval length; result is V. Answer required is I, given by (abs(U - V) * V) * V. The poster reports 244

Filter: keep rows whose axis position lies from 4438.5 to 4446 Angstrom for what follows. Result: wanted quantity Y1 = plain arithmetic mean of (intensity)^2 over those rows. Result 293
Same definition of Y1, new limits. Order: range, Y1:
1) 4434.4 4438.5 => 250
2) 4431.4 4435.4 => 243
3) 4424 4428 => 306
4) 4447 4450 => 290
